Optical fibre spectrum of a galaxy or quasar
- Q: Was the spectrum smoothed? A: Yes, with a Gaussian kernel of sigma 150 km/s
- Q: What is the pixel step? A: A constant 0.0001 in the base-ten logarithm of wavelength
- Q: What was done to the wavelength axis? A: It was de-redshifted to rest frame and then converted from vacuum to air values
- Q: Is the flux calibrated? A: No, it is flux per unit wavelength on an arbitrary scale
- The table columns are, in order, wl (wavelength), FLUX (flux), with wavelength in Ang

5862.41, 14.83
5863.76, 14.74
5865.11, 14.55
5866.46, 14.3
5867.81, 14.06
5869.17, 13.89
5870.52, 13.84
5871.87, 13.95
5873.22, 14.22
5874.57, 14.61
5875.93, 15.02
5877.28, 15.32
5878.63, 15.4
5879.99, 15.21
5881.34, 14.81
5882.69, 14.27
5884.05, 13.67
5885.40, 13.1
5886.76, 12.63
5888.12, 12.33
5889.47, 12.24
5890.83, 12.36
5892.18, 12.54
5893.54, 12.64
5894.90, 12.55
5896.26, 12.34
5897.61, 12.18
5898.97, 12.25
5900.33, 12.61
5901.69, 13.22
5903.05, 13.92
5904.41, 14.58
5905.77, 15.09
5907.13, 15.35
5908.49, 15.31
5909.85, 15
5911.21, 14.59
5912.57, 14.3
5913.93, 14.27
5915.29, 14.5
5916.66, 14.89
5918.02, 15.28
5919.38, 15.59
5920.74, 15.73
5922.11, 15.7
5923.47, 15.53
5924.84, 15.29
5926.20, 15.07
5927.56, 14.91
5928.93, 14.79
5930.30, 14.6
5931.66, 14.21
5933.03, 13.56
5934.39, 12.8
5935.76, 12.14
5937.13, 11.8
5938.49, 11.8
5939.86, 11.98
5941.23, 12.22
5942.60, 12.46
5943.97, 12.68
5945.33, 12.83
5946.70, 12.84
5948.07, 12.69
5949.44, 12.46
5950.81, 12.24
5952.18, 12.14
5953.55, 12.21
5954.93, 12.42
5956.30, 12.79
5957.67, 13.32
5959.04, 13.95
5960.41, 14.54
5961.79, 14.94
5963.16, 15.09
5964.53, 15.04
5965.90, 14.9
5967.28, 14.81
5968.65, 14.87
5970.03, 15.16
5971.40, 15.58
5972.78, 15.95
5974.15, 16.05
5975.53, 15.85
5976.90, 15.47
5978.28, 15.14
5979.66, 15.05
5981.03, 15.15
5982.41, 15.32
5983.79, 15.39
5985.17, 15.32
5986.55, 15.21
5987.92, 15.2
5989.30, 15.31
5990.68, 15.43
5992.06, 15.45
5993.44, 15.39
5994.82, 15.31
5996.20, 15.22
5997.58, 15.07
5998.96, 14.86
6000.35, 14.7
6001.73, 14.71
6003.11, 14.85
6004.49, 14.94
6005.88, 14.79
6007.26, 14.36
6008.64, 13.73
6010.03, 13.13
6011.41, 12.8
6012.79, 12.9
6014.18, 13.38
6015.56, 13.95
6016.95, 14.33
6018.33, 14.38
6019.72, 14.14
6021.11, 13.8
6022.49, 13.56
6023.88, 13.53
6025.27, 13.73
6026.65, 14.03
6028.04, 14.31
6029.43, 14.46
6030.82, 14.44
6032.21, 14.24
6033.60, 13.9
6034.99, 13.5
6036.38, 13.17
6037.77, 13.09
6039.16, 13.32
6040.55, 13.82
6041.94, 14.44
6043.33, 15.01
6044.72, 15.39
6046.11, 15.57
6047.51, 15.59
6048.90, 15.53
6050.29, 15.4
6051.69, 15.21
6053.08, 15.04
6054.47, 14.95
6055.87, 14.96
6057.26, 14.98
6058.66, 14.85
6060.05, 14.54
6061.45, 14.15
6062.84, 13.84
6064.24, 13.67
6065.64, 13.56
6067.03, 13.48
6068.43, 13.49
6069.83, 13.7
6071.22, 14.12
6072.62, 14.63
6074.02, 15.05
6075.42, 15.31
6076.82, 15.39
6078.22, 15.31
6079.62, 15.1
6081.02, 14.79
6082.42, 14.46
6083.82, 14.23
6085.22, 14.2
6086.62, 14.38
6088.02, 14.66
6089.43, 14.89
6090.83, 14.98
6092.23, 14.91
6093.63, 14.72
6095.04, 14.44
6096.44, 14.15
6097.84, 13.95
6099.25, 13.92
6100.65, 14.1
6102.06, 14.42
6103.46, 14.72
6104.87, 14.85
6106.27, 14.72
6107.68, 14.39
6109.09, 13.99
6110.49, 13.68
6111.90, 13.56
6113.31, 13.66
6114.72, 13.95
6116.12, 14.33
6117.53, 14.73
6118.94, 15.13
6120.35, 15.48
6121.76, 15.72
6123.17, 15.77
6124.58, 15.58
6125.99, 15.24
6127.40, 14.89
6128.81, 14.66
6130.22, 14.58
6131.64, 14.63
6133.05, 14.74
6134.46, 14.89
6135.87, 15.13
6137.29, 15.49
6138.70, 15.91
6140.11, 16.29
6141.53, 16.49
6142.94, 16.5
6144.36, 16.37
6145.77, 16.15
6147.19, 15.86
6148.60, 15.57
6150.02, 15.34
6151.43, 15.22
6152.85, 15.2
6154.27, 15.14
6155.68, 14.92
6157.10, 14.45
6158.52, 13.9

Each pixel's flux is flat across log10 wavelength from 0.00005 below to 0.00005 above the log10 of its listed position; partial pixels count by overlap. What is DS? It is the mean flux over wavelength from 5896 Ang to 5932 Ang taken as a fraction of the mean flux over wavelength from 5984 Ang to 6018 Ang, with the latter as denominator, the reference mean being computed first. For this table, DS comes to 0.99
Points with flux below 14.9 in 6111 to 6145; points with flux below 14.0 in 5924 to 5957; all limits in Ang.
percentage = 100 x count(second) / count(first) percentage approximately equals 164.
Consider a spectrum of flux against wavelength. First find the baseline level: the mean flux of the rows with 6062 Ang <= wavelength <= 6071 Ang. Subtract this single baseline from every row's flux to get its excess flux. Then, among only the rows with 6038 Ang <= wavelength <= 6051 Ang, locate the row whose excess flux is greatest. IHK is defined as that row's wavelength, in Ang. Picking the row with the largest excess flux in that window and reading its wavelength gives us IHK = 6047.51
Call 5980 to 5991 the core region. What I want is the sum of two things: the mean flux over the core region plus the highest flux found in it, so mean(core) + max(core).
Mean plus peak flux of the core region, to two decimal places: 30.72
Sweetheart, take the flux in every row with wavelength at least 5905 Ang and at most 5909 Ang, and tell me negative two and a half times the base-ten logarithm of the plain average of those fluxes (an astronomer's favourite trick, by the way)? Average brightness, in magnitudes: -2.96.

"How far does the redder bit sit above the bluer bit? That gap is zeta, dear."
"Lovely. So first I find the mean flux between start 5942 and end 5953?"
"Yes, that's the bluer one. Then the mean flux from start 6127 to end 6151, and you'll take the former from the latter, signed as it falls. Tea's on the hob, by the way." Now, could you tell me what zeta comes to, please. 3.0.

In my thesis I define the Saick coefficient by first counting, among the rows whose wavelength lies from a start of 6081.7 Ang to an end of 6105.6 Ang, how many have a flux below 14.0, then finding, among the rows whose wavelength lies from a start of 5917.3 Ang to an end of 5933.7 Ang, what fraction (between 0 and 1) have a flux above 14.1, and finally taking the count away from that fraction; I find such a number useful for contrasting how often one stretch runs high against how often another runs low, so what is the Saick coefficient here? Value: -1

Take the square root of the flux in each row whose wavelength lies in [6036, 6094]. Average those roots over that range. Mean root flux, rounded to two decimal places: 3.82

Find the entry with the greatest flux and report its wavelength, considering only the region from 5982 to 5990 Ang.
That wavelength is 5983.79 Ang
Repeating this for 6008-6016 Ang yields 6015.56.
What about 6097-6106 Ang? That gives 6104.87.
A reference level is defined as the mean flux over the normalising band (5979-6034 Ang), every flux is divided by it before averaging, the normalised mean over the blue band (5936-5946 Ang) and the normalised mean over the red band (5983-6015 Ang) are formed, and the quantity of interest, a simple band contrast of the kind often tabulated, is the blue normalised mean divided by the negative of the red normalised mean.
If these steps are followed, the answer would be -0.84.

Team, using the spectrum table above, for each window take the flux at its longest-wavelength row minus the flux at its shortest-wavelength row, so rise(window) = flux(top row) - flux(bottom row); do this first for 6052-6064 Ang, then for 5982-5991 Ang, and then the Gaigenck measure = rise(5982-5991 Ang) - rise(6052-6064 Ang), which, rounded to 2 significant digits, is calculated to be 1.3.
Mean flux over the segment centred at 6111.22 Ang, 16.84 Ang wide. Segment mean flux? 14.3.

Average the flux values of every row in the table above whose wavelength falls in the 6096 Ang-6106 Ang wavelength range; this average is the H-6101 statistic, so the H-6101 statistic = 14.3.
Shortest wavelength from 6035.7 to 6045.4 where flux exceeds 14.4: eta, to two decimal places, 6041.94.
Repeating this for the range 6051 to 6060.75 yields 6051.69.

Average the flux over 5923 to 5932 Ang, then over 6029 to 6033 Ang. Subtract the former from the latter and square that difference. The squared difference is 0.3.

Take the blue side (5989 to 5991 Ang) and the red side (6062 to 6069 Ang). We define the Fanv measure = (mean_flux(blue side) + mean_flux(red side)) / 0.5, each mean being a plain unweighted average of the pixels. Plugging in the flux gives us 58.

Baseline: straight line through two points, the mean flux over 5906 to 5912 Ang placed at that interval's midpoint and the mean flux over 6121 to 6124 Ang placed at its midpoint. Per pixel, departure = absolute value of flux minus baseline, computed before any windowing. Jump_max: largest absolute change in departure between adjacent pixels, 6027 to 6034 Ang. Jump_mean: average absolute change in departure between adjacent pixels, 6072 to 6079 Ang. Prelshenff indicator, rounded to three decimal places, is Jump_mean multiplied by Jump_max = 0.072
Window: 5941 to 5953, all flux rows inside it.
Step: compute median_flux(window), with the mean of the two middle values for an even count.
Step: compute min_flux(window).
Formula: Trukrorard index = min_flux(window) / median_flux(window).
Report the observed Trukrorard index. 0.974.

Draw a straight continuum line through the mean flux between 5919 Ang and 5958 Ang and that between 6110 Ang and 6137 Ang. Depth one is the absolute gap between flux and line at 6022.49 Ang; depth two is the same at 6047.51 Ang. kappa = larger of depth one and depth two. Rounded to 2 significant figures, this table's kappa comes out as 1.4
